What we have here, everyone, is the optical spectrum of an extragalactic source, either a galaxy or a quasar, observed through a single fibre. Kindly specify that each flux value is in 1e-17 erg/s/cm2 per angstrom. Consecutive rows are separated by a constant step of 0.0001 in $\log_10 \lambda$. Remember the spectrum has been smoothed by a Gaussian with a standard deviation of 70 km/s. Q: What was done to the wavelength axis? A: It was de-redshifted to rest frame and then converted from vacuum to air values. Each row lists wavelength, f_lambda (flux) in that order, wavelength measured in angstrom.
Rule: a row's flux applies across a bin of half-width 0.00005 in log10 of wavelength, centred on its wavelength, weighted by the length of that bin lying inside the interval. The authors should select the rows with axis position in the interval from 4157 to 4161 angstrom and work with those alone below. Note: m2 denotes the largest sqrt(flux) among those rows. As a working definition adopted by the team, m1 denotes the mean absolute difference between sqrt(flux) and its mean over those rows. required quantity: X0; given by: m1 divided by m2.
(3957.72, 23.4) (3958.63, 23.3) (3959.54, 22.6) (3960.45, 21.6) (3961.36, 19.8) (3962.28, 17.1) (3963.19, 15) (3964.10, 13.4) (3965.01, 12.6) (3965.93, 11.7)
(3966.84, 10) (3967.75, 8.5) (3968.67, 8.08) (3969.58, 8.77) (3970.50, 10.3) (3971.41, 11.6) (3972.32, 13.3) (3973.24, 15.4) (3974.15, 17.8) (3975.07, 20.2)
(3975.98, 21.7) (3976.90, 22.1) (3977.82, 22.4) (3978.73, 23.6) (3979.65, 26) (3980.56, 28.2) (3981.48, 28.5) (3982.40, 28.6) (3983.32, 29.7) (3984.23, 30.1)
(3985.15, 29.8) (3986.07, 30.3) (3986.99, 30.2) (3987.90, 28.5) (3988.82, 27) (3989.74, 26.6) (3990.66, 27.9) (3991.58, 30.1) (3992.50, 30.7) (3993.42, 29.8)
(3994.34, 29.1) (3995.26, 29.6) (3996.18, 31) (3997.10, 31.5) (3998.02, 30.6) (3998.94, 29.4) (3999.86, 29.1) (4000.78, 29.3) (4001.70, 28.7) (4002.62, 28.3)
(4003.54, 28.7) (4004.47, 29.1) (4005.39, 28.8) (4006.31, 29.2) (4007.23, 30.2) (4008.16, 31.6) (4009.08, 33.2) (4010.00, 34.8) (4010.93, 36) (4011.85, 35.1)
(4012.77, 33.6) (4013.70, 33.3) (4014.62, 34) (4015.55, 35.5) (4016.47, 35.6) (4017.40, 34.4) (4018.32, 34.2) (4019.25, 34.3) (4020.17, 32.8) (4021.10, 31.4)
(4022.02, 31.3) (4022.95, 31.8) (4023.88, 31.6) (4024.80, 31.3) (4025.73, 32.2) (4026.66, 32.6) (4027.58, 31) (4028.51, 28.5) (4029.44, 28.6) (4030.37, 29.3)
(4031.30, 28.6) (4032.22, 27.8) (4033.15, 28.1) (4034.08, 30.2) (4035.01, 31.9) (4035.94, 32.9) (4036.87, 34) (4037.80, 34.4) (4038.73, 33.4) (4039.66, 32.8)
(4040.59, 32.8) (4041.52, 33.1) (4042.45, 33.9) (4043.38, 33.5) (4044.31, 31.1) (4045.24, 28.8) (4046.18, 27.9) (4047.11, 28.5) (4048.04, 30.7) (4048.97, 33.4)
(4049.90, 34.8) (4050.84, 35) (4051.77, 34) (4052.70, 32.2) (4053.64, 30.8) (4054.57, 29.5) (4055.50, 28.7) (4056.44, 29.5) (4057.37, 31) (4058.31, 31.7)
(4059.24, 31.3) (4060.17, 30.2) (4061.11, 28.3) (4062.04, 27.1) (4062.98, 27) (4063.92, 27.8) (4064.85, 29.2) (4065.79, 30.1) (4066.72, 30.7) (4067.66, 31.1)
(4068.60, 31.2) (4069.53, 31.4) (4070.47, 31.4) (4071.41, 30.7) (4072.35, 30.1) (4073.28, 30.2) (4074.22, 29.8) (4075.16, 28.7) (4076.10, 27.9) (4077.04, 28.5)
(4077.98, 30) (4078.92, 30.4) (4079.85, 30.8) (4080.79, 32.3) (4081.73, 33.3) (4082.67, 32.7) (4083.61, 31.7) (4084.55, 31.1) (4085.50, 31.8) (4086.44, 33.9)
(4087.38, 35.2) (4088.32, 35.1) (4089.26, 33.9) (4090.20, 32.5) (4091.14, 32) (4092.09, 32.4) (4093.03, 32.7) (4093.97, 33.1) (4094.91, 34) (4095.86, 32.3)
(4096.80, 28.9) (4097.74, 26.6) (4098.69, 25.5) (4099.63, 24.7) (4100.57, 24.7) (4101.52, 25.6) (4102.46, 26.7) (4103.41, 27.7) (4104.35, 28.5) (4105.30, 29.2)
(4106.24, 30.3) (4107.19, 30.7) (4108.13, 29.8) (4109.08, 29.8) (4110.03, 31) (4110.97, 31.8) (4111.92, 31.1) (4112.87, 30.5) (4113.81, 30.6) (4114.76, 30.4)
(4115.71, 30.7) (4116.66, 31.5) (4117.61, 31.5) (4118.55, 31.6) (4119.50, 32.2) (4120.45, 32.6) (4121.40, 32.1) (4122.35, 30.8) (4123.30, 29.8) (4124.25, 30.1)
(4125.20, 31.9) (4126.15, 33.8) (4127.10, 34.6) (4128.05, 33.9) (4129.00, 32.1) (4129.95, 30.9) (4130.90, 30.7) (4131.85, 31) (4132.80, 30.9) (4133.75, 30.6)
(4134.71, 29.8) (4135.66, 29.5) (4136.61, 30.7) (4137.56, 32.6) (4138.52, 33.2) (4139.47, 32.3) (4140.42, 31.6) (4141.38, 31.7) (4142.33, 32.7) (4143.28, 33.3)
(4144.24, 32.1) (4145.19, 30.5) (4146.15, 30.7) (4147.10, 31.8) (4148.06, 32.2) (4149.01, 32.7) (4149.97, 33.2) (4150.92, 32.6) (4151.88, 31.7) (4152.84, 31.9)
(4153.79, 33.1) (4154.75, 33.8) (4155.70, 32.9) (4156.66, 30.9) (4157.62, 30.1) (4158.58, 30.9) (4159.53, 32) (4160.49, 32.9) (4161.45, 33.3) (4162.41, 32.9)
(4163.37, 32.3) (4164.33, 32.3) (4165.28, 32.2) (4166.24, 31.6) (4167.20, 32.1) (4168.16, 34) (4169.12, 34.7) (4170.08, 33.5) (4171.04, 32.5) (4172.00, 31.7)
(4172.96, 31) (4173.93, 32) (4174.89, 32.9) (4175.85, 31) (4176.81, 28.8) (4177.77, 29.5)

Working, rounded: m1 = 0.09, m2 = 5.7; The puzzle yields 0.015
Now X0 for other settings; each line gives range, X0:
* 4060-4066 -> 0.019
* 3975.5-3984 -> 0.052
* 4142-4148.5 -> 0.012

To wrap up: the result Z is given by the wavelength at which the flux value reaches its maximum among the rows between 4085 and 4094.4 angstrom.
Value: 4087.38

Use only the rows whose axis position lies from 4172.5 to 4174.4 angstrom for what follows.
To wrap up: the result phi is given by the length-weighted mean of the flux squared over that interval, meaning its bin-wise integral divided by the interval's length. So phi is 988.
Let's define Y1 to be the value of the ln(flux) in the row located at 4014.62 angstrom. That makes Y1 3.53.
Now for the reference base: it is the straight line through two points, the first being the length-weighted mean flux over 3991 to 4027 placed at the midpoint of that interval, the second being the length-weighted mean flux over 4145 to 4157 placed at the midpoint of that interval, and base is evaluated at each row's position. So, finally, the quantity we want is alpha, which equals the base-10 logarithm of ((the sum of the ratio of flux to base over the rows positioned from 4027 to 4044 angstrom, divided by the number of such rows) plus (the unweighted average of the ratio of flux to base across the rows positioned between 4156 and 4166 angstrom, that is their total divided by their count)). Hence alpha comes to 0.297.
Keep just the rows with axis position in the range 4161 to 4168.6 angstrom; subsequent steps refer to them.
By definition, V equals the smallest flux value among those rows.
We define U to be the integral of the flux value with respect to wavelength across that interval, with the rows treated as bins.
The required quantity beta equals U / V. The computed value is 7.8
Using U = 248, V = 31.6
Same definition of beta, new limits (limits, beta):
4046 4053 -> 8.1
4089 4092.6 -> 3.7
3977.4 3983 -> 6.6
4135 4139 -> 4.3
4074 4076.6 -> 2.7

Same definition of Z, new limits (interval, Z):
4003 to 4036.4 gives 4010.93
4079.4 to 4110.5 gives 4087.38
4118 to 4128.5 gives 4127.10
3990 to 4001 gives 3997.10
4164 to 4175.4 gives 4169.12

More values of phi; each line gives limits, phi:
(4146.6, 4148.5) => 1023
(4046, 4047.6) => 803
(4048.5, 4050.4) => 1162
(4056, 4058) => 923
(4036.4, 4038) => 1166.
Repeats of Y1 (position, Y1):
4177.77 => 3.38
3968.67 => 2.09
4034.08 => 3.41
